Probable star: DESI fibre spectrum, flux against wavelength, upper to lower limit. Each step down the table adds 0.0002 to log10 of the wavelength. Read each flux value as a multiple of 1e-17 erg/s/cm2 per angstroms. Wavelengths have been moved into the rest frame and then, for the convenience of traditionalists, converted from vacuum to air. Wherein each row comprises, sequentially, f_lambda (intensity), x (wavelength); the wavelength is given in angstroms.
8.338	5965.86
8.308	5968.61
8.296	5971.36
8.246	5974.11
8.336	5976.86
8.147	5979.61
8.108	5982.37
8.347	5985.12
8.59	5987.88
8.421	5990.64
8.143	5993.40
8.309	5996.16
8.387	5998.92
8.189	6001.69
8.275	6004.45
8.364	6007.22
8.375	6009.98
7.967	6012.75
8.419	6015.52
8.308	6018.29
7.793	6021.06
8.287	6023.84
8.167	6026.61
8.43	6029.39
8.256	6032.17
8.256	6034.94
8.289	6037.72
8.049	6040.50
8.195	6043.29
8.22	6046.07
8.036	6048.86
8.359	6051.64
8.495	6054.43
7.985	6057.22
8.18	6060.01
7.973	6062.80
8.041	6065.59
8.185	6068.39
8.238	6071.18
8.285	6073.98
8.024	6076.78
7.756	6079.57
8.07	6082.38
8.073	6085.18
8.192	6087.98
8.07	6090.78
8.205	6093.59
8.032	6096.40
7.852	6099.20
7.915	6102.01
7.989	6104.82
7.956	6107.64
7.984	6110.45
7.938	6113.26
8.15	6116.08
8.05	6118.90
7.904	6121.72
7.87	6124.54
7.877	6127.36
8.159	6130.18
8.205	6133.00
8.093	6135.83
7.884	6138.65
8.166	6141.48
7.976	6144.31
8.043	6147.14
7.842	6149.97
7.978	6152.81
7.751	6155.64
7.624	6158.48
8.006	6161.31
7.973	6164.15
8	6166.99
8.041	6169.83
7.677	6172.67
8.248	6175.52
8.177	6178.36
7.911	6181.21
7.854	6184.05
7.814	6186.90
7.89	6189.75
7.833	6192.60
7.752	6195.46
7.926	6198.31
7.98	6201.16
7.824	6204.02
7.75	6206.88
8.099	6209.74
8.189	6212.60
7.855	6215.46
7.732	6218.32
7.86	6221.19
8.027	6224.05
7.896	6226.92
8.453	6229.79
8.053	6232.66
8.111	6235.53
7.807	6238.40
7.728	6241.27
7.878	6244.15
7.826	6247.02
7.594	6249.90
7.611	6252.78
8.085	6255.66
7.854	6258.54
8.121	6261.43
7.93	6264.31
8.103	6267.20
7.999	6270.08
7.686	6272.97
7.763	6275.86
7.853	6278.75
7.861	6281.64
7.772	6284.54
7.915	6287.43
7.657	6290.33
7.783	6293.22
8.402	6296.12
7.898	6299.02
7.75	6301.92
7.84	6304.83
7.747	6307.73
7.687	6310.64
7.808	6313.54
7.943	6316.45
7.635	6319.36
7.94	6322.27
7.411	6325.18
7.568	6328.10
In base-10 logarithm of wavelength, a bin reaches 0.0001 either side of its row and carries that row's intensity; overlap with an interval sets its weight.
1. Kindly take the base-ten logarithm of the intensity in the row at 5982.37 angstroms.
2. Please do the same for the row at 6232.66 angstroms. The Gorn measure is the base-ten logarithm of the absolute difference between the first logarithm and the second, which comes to -2.53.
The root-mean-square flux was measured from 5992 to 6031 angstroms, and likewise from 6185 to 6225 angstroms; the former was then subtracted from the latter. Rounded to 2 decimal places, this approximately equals -0.35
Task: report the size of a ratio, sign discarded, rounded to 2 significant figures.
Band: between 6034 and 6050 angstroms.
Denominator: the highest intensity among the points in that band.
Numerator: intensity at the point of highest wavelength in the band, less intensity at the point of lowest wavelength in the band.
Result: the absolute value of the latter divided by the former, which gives 0.027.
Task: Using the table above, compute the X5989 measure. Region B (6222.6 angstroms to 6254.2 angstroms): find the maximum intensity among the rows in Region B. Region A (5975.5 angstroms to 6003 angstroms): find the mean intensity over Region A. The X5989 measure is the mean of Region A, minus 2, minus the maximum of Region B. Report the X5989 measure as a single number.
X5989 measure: -2.16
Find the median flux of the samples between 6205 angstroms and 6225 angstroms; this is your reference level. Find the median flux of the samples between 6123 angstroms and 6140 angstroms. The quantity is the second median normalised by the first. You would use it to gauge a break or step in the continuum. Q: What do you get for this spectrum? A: 1.02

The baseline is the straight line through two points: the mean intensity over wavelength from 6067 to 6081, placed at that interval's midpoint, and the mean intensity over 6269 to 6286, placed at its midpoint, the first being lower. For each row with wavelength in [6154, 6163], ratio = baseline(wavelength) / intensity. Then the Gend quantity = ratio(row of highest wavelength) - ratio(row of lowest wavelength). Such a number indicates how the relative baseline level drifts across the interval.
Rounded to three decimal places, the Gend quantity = -0.034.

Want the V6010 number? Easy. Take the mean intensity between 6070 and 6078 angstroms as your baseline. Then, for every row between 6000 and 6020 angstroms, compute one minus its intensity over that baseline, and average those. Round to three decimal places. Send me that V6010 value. -0.011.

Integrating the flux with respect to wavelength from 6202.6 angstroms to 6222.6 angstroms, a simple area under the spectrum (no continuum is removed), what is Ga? 158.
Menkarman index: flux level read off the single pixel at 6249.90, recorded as 7.594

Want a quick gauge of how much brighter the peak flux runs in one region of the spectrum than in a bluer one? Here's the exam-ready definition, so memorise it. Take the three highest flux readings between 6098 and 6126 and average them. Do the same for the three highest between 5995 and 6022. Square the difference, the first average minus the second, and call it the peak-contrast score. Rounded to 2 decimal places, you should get 0.11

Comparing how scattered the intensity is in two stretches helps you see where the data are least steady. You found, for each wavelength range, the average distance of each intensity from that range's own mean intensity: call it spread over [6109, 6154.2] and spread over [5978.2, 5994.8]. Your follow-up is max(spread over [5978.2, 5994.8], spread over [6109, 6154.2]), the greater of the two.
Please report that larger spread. 0.160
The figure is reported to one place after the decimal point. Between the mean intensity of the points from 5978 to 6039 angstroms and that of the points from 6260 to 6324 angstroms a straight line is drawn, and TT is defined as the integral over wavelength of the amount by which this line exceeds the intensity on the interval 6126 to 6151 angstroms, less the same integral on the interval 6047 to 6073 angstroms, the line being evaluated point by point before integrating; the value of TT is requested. 0.7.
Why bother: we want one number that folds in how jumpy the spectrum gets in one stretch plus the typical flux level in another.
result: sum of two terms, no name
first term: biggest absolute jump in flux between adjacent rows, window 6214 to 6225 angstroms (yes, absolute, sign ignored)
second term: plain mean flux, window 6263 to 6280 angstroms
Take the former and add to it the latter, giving 8.06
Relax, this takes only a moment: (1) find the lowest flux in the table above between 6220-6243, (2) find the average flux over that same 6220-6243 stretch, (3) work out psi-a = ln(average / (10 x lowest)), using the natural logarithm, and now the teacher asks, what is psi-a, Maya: -2.269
